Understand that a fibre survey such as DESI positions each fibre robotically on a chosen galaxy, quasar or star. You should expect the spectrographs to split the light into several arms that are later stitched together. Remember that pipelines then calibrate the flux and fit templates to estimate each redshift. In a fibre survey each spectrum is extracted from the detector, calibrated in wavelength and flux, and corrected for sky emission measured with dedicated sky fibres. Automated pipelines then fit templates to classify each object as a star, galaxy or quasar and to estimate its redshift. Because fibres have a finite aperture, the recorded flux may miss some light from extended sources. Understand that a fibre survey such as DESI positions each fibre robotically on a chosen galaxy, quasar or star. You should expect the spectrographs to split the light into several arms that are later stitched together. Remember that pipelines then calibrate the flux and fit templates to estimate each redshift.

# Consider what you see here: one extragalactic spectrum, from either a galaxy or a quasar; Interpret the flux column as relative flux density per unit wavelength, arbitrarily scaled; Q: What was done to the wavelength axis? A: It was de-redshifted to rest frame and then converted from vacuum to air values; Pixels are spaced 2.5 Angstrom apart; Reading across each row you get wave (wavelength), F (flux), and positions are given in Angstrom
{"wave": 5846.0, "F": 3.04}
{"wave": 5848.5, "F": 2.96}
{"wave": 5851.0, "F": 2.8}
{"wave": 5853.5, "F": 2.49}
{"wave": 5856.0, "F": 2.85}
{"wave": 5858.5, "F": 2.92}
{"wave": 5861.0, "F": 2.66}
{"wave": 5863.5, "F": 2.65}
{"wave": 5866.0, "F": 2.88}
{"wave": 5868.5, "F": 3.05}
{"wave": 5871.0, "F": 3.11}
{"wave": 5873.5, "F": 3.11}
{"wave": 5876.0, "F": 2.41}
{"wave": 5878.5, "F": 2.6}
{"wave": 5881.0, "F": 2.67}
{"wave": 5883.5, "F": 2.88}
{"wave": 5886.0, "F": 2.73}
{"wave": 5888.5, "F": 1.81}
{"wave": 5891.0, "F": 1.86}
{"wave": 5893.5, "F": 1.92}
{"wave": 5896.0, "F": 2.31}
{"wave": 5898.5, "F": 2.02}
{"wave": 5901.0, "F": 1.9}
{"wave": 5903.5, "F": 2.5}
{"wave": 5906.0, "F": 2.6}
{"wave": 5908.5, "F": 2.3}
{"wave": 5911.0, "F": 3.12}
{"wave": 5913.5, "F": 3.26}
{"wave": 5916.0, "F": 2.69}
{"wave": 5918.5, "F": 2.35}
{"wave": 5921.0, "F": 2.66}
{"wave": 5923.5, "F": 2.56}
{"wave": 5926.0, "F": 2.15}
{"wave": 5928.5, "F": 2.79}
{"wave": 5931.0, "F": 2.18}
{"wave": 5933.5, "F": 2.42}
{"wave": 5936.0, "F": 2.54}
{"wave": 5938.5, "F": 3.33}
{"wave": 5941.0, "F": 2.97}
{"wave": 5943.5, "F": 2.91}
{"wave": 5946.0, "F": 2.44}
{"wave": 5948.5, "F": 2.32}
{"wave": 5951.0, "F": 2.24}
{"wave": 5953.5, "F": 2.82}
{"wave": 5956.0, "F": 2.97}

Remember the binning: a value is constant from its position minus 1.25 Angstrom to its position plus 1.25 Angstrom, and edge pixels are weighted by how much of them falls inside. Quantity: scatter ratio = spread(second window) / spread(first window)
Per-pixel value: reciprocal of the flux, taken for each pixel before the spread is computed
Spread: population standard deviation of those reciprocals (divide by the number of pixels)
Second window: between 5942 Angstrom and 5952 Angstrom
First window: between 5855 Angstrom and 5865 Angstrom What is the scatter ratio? 2.6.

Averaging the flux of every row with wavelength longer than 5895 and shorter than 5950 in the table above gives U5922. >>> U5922 2.56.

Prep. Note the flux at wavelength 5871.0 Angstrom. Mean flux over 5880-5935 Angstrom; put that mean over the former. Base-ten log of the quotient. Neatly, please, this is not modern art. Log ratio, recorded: -0.105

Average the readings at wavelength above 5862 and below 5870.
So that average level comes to 2.86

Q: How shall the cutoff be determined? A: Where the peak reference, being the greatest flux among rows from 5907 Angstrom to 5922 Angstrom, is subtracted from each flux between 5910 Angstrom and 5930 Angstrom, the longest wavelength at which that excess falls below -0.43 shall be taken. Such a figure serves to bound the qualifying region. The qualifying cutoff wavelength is 5928.5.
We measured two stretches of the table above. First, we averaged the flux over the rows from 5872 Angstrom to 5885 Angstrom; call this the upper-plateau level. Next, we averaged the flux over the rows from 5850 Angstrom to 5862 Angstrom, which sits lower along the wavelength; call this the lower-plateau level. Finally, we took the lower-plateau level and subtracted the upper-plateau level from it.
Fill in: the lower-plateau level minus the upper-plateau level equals 0.0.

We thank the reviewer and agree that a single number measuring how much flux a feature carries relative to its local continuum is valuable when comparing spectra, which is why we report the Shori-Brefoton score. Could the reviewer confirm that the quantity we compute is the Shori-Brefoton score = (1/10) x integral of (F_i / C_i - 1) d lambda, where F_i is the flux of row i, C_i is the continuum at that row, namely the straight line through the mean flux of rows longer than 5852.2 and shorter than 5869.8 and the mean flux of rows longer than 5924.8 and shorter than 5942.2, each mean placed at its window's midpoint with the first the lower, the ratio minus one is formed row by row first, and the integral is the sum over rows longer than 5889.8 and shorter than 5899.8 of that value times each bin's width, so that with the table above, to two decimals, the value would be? -0.25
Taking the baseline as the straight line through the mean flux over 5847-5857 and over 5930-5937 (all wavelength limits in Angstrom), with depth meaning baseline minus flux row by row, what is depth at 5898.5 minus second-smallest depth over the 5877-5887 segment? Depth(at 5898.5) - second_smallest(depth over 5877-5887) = 0.65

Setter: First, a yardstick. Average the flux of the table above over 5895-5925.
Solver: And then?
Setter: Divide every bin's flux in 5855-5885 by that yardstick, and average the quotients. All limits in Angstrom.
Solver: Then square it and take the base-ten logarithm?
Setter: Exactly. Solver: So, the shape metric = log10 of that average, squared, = 0.10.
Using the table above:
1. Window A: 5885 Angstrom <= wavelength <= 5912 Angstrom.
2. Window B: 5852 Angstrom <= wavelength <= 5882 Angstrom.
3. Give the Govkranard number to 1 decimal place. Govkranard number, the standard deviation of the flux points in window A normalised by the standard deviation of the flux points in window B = 1.8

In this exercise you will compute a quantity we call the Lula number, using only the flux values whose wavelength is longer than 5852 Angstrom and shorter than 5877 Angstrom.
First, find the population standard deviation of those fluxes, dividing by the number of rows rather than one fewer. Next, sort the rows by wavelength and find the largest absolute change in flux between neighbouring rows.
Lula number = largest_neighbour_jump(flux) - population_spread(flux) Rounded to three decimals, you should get 0.462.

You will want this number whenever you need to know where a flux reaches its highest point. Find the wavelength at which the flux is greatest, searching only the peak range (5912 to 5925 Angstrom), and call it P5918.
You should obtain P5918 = 5913.5 Angstrom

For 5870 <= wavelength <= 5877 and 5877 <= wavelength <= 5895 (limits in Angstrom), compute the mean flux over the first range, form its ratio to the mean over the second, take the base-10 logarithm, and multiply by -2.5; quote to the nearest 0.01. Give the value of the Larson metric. -0.22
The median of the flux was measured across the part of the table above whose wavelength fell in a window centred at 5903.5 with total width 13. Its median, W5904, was 2.30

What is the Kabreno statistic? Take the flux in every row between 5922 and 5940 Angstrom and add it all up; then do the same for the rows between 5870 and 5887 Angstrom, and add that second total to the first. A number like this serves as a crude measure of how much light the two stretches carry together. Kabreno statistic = 37.5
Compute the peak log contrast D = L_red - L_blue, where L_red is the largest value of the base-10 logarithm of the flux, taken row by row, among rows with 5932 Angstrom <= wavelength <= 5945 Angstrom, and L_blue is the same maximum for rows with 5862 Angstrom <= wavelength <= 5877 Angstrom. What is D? 0.03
